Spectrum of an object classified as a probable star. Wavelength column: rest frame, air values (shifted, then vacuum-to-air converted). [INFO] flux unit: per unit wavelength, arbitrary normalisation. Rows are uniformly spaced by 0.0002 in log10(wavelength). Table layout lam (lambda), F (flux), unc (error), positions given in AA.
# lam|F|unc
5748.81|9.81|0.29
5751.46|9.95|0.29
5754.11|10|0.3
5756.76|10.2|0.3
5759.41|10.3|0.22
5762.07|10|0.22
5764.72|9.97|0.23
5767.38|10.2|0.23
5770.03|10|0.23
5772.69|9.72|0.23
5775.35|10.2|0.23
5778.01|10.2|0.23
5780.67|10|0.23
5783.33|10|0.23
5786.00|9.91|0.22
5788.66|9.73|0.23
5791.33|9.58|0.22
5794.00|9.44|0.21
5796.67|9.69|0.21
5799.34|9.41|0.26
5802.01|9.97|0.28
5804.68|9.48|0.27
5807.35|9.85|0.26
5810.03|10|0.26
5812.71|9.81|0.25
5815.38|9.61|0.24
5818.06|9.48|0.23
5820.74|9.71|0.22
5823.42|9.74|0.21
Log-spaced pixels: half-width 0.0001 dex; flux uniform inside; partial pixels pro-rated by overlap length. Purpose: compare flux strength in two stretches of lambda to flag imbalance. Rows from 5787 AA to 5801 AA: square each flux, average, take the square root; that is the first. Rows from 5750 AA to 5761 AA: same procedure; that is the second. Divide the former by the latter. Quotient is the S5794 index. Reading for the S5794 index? 0.946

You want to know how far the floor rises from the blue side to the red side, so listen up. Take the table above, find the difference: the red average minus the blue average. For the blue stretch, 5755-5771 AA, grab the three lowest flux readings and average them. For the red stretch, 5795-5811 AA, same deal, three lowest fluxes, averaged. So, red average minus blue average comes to -0.46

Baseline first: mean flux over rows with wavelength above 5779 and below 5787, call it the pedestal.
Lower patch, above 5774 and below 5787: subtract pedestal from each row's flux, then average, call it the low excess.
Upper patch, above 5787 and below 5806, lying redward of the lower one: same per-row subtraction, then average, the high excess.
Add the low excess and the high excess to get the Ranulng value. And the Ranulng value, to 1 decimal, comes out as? -0.3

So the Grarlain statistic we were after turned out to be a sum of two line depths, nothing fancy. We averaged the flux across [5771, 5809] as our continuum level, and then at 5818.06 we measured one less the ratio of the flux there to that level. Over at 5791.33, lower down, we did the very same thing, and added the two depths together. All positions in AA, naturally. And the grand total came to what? 0.055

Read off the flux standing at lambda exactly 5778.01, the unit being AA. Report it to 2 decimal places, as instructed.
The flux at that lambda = 10.20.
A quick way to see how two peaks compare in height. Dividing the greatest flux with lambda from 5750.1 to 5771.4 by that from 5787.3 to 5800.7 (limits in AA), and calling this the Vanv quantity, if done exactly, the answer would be 1.06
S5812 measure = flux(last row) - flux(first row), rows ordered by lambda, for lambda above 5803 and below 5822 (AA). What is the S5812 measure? 0.2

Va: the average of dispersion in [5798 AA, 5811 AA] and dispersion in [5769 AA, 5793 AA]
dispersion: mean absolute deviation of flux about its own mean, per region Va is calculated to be 0.204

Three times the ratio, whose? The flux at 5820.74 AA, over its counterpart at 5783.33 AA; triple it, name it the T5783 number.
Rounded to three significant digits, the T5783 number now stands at 2.91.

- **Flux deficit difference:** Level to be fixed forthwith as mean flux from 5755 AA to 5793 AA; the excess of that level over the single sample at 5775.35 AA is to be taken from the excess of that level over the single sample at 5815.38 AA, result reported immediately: 0.6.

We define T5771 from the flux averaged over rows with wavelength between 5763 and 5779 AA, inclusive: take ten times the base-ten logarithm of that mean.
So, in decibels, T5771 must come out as 10.0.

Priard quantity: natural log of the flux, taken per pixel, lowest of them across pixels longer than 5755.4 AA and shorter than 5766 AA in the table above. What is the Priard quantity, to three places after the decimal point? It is 2.300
